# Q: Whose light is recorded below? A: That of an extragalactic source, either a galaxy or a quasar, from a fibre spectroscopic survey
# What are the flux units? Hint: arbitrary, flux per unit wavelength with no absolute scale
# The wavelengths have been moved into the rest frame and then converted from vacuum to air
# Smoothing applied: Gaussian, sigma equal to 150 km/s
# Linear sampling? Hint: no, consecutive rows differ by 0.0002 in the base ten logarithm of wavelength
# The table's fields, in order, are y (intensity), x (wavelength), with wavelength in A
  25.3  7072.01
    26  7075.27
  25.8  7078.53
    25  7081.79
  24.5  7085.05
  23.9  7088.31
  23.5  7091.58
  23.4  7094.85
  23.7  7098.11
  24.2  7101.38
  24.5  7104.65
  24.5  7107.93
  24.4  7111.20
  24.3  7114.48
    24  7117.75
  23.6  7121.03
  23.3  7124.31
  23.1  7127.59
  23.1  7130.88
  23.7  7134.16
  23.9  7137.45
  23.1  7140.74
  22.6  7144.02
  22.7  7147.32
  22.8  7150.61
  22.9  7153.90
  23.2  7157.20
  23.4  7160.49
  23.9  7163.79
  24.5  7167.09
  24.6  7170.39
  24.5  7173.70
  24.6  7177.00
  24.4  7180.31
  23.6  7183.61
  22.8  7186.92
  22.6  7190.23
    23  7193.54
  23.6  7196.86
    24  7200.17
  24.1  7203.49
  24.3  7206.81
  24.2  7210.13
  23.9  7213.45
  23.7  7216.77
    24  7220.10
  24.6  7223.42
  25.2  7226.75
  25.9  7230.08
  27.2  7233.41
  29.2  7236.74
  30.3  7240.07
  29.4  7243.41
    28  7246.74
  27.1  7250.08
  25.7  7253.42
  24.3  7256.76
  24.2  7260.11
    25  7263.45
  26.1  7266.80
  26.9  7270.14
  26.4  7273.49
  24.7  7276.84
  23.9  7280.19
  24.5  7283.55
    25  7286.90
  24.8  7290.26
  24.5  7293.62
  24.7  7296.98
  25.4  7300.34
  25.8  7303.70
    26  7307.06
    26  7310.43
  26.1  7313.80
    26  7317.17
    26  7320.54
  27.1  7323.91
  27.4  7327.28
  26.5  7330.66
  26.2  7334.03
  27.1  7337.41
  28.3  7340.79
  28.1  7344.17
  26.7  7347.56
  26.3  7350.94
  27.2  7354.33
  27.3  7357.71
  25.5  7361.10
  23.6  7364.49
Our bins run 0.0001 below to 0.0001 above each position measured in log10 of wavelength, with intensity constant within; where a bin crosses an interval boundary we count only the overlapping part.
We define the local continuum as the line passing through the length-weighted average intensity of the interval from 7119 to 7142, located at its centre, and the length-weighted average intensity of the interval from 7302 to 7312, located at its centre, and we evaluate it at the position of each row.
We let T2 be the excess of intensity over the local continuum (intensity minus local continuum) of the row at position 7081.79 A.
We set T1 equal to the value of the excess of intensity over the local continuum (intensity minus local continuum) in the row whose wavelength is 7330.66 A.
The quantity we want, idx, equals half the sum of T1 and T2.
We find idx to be 1.3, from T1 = 0.2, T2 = 2.3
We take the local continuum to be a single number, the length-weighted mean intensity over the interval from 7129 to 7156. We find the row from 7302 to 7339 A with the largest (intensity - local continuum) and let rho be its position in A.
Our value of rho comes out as 7327.28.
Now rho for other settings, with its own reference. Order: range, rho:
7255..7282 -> 7270.14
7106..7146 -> 7107.93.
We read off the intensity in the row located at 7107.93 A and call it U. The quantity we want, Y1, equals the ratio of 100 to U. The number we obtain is 4.08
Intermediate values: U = 24.5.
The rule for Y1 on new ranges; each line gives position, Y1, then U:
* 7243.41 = 3.40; 29.4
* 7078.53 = 3.88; 25.8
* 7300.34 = 3.94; 25.4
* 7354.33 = 3.68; 27.2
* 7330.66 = 3.77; 26.5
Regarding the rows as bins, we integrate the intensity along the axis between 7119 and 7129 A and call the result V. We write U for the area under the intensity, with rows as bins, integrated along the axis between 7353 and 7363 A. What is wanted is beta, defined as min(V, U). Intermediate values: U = 266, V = 234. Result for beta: 234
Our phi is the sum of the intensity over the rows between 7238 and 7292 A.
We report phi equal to 416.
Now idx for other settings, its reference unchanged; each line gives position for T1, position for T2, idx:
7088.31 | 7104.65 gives 1.3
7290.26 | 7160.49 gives -0.7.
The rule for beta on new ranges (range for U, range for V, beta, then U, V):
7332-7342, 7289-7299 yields 247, 271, 247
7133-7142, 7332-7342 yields 212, 212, 271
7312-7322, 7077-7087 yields 251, 260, 251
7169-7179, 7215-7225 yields 241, 245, 241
